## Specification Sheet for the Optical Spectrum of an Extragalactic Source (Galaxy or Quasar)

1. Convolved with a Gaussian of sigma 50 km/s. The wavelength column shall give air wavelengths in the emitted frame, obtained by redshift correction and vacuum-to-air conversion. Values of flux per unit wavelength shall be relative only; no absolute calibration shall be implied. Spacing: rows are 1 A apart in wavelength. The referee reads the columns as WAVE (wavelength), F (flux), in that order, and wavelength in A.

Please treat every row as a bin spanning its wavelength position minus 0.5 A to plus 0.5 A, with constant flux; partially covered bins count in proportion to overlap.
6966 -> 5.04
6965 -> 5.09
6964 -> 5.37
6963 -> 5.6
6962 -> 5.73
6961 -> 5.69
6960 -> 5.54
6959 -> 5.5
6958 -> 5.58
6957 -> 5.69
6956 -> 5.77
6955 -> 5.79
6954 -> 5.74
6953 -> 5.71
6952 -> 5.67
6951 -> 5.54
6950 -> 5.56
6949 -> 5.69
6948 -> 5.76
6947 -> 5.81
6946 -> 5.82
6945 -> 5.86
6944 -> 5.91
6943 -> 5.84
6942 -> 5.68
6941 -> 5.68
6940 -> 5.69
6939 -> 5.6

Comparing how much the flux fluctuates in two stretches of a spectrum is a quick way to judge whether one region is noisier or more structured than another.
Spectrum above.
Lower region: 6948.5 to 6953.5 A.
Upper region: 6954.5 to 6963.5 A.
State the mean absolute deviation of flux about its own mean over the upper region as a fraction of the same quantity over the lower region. 1.3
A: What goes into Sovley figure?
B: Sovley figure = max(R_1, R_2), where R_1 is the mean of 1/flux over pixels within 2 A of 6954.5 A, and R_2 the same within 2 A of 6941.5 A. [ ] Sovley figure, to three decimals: 0.175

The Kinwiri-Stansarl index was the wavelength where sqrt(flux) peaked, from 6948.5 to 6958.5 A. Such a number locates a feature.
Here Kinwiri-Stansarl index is 6955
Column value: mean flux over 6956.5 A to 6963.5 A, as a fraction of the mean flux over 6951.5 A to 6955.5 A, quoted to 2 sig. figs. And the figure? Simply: 0.98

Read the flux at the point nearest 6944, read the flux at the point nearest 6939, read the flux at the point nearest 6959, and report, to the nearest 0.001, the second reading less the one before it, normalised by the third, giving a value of -0.056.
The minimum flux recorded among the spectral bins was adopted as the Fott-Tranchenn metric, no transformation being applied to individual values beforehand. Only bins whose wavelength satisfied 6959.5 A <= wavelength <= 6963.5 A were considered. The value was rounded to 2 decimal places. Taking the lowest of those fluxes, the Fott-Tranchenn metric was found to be 5.54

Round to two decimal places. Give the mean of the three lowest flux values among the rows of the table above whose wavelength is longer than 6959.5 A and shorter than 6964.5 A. 5.50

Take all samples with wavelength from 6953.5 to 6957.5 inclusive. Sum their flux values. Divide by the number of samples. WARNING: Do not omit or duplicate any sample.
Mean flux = 5.75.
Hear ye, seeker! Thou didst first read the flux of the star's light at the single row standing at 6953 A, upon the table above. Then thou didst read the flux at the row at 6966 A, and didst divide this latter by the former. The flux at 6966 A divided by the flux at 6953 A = 0.88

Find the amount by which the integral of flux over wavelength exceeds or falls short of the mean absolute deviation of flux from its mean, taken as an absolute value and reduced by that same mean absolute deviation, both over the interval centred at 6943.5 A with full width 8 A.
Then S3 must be 46.1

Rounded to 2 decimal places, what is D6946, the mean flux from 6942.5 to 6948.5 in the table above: 5.83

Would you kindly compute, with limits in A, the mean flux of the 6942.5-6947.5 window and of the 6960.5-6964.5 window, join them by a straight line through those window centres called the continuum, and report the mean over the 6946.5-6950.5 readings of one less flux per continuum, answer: 0.016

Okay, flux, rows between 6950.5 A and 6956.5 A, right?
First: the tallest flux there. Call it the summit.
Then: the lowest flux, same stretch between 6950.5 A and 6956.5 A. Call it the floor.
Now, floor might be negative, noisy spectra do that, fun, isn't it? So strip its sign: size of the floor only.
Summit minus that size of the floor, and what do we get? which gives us 0.25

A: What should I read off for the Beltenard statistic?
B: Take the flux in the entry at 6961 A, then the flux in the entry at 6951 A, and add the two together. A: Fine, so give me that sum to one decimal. 11.2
